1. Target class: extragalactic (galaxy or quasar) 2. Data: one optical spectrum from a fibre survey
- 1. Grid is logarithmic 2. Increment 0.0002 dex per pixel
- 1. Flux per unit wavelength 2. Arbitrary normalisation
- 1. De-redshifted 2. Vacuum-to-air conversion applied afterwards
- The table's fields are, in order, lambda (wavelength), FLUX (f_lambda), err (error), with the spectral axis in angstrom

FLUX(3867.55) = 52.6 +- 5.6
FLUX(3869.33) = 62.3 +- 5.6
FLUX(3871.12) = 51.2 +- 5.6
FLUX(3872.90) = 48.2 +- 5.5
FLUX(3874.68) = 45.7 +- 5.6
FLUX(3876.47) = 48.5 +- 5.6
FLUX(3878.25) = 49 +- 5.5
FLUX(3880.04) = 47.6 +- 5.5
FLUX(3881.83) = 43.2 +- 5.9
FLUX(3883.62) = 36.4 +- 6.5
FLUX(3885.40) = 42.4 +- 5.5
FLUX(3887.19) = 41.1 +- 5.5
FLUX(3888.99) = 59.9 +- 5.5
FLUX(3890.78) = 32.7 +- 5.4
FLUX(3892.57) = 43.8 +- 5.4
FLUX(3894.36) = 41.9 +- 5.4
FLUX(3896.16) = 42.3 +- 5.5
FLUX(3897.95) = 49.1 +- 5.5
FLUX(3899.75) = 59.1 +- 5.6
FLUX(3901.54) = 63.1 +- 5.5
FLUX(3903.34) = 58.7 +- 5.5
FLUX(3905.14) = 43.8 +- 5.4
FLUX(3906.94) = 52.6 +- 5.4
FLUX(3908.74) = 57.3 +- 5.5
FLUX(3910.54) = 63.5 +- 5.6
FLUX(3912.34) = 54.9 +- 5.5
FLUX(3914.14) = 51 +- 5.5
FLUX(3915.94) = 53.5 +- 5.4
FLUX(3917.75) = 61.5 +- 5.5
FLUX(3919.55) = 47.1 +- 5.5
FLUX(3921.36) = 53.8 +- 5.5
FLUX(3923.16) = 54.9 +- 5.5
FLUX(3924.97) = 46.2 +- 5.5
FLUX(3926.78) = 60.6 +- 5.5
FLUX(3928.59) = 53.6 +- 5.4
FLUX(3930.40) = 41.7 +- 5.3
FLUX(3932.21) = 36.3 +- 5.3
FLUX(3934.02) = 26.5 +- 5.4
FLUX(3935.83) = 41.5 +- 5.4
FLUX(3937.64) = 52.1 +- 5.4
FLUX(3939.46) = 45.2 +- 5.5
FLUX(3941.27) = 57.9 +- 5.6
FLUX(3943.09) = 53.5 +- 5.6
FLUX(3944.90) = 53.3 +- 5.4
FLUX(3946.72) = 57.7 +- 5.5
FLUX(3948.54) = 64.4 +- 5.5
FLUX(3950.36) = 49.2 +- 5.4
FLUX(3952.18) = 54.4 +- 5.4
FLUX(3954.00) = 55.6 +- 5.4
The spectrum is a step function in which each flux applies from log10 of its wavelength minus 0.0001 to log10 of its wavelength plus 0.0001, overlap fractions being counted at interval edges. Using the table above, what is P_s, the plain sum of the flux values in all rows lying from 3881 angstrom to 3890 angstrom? 223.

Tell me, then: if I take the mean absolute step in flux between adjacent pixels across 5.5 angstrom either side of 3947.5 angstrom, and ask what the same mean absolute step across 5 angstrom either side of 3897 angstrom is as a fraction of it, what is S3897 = 0.73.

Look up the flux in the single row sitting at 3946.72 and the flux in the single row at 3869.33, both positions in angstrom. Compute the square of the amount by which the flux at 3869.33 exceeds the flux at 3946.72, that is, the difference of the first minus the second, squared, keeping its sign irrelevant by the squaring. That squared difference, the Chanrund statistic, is 21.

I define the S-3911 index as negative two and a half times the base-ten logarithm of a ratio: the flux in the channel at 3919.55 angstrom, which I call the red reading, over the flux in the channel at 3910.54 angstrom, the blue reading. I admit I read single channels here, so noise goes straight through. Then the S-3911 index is 0.3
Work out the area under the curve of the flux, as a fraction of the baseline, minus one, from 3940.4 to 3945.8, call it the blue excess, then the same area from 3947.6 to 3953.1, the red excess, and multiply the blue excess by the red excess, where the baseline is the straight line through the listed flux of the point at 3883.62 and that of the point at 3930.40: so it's 2.2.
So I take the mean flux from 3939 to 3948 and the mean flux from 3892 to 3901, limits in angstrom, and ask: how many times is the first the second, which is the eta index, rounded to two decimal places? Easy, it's 1.13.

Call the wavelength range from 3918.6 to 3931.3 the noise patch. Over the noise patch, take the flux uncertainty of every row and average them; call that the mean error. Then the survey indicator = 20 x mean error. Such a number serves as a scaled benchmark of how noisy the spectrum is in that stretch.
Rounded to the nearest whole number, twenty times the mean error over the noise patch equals 109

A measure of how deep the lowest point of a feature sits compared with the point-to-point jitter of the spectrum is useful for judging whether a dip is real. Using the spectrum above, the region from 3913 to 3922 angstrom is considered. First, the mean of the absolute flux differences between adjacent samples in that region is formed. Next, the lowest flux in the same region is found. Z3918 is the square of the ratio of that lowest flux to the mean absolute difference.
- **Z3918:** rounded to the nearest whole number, 36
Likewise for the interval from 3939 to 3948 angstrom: 69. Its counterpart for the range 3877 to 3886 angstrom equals 61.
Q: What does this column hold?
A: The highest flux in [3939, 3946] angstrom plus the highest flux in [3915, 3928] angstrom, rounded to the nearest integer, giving 119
